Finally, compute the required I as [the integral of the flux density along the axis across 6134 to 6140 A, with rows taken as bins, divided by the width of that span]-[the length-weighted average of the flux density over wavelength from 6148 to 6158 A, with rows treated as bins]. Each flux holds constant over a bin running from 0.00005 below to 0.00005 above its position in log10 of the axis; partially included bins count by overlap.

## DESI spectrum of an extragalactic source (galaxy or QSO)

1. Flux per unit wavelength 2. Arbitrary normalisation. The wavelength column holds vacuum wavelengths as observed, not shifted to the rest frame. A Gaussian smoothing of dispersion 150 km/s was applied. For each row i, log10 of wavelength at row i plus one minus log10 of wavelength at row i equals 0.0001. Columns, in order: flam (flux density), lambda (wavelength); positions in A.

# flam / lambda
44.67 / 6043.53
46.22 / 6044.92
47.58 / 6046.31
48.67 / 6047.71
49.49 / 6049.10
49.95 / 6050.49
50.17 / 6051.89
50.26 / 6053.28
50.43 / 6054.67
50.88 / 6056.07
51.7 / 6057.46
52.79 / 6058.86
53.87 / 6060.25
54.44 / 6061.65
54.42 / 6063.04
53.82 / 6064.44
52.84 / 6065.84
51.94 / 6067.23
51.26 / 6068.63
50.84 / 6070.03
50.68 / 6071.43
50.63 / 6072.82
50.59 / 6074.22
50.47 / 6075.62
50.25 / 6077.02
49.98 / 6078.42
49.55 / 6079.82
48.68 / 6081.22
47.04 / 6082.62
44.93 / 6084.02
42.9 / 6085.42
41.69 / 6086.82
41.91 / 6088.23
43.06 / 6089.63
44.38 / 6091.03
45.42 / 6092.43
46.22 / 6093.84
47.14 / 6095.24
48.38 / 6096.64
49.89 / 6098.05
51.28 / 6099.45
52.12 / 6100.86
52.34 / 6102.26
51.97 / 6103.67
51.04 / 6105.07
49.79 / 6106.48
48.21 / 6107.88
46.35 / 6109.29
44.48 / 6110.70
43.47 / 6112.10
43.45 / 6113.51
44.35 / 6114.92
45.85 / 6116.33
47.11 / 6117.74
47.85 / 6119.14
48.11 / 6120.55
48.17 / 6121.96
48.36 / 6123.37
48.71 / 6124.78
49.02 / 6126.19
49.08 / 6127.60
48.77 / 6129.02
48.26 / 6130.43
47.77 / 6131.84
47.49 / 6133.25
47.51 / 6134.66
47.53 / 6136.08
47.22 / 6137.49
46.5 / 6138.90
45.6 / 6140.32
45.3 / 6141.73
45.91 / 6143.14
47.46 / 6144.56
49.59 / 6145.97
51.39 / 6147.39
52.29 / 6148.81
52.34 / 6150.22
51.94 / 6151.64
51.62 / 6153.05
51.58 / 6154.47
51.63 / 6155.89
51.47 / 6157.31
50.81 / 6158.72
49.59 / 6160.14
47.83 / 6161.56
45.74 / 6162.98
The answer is -4.8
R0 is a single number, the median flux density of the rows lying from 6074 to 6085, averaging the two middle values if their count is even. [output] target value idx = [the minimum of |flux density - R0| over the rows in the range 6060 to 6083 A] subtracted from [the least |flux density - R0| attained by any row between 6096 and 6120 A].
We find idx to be -0.2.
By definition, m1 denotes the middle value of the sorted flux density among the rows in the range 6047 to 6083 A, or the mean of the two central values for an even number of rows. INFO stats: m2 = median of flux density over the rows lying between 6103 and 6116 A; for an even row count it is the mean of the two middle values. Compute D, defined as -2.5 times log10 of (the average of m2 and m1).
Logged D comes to -4.214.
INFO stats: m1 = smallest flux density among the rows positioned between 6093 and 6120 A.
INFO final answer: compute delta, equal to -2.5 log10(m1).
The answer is -4.09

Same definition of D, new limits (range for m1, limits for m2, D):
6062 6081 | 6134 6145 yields -4.220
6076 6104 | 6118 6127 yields -4.203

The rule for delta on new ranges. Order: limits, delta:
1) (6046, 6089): -4.05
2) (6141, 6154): -4.14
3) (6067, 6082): -4.22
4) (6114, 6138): -4.12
